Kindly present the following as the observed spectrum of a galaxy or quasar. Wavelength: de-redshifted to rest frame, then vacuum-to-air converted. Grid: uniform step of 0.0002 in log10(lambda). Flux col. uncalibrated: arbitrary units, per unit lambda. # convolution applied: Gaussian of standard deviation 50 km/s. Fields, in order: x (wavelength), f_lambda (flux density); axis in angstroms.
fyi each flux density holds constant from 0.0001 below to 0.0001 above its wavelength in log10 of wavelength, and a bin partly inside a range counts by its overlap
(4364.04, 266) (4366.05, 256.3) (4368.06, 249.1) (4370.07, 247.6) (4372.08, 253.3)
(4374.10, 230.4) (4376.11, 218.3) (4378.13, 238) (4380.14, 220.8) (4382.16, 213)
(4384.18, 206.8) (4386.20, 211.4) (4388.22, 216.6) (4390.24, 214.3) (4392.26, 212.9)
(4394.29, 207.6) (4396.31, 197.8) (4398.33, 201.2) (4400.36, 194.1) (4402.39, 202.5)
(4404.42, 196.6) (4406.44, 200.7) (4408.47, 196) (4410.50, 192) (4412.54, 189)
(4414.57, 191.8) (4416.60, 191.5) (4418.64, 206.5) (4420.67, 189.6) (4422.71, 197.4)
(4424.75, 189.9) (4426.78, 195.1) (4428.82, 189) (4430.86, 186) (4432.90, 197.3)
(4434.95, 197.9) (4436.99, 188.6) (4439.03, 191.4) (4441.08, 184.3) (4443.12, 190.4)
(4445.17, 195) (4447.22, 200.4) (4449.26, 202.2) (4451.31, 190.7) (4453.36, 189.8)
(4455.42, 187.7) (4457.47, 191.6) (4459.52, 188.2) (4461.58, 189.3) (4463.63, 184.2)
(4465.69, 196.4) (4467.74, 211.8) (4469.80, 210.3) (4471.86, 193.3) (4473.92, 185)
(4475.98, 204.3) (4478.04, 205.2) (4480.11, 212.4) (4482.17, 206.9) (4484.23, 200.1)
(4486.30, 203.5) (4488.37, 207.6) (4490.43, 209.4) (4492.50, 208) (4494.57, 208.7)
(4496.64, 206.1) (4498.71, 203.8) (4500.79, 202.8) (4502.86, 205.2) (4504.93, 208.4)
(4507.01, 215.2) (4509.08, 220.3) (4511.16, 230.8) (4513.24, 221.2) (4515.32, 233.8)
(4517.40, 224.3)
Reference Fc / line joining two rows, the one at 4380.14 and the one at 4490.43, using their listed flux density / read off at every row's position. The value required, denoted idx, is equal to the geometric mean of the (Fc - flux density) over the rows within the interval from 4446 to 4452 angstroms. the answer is 15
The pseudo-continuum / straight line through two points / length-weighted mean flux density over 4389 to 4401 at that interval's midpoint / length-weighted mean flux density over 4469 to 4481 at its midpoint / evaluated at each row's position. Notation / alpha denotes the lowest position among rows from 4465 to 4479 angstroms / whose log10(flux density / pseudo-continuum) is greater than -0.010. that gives 4467.74 angstroms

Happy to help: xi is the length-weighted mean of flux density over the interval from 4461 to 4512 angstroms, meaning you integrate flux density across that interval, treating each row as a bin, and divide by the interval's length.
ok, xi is 205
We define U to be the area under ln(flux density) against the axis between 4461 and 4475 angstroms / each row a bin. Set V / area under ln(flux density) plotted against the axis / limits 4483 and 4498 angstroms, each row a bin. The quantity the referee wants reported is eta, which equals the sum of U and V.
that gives 154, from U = 73.9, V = 79.9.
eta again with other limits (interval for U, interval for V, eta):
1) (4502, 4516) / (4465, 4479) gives 150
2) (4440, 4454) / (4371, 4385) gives 150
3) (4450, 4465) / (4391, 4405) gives 153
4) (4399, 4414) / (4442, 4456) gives 153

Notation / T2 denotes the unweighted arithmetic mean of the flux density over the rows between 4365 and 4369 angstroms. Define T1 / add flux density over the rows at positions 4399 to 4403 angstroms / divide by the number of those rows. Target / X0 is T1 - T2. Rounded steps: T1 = 198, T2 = 253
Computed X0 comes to -54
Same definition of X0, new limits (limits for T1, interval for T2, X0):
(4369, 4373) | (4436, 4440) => 60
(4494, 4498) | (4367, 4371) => -41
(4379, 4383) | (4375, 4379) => -11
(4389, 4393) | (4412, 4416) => 23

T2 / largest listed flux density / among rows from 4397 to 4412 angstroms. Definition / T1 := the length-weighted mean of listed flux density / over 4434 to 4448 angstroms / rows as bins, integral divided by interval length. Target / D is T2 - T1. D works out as 10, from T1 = 192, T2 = 202.5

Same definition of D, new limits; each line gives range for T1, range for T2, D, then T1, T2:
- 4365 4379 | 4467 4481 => -30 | 242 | 212.4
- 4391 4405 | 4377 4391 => 36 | 202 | 238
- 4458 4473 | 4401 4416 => 6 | 196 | 202.5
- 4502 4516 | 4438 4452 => -17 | 219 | 202.2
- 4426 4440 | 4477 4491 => 20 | 192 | 212.4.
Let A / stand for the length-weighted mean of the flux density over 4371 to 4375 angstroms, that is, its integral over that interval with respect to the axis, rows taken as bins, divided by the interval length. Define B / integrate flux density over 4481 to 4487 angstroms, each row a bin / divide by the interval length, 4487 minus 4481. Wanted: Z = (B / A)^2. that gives 0.7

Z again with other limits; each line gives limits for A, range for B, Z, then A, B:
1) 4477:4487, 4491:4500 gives 1.0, 205.7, 206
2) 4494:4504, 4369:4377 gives 1.3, 205.2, 238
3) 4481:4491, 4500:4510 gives 1.0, 205.6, 211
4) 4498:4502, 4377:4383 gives 1.2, 203.1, 224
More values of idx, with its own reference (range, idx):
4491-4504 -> 2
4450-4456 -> 24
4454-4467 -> 23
